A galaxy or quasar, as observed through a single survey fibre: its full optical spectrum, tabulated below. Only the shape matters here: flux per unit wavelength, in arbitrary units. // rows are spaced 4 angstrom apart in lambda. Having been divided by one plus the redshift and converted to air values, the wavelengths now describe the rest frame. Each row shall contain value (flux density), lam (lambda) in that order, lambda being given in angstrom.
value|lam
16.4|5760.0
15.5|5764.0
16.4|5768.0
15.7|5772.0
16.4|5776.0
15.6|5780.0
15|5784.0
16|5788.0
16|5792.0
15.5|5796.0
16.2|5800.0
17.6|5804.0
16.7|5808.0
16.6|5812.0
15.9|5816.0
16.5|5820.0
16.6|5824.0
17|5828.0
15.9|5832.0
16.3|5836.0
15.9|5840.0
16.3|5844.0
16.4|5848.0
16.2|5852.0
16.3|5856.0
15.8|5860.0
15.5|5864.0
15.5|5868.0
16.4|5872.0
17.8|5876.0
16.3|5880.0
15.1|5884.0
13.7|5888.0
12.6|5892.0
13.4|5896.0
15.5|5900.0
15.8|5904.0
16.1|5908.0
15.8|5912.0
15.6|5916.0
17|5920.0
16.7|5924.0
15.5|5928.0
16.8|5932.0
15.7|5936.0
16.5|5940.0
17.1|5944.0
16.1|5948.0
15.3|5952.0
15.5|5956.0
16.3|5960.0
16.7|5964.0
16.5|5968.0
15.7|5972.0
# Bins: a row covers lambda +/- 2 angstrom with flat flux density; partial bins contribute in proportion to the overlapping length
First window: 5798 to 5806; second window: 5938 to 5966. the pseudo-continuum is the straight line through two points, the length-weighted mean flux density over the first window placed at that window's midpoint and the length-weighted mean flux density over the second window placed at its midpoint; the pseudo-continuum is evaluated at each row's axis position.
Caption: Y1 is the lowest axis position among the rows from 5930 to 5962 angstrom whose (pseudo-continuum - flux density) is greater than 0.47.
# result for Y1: 5936.0 angstrom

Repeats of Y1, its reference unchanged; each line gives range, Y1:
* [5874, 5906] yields 5884.0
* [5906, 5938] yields 5912.0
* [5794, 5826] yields 5796.0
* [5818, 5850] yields 5832.0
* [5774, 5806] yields 5776.0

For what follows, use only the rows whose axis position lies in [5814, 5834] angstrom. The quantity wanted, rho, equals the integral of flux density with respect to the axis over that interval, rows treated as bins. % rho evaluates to 328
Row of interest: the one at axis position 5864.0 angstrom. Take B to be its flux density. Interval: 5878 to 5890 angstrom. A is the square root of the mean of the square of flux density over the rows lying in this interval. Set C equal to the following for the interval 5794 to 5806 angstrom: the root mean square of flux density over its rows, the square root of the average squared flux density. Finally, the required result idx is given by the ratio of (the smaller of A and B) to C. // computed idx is 0.92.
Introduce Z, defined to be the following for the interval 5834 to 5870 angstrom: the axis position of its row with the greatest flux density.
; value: 5848.0 angstrom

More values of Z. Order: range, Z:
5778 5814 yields 5804.0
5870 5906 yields 5876.0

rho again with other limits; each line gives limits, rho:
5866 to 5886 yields 324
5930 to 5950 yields 329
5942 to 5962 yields 321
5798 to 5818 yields 332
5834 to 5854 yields 324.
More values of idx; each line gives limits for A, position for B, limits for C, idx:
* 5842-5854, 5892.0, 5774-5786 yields 0.80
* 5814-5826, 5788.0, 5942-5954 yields 0.99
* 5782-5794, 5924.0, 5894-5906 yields 1.05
